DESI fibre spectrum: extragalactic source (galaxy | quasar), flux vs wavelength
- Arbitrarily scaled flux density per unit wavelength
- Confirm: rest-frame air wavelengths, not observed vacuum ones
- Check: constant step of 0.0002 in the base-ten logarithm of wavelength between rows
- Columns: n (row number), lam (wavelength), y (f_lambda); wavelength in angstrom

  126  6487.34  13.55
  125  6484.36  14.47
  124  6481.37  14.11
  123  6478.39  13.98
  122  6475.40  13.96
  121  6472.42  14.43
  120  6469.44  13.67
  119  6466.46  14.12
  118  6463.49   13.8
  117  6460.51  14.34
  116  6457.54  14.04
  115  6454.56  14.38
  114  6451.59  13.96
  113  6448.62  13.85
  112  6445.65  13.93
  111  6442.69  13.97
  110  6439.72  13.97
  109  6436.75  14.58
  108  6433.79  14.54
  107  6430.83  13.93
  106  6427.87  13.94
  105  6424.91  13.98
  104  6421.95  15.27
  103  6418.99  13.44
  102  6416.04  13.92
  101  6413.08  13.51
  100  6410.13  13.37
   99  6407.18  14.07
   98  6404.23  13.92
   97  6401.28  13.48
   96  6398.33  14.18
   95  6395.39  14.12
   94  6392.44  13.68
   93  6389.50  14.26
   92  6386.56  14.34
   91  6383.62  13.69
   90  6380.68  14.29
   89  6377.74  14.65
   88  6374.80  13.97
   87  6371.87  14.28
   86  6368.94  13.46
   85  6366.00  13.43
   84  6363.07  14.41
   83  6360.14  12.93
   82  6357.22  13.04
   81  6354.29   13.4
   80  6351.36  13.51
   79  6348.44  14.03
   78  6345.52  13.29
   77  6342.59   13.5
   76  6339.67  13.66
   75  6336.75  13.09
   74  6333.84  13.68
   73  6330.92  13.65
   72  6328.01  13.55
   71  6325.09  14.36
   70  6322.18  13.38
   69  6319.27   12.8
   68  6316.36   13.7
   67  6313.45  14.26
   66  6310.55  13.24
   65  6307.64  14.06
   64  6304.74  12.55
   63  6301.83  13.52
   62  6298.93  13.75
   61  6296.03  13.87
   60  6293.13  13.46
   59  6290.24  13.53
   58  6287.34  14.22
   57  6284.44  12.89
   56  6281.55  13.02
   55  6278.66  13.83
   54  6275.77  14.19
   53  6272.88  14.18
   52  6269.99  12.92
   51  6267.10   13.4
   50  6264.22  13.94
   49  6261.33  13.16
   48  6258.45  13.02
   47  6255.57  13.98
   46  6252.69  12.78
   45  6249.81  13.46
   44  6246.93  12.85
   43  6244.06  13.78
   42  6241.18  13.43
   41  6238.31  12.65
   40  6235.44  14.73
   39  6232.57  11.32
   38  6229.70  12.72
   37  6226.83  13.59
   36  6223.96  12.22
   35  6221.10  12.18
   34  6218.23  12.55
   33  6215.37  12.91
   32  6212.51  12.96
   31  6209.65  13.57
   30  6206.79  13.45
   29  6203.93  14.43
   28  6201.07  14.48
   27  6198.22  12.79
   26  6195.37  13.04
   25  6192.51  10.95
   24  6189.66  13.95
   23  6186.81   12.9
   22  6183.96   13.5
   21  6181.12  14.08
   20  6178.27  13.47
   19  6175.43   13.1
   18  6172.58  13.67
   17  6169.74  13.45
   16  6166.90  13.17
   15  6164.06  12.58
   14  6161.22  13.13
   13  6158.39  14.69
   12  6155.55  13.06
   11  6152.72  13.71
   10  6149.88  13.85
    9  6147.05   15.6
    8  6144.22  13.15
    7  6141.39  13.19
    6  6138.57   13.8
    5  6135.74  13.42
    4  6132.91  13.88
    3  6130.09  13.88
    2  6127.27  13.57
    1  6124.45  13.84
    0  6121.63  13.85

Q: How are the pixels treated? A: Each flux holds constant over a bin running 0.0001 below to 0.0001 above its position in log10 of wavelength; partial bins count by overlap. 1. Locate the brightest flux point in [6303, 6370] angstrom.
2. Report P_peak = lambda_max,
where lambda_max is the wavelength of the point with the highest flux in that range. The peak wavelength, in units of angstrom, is 6363.07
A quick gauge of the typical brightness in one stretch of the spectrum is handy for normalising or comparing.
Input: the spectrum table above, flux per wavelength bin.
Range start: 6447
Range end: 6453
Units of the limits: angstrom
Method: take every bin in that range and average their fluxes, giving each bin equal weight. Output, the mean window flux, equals 13.9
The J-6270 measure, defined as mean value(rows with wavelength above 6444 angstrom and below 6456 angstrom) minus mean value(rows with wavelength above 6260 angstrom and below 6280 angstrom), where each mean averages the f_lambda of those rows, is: 0.4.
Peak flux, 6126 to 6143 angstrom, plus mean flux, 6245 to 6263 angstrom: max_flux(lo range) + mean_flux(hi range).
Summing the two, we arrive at 27.1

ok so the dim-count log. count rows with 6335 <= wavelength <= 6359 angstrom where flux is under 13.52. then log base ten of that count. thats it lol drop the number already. 0.78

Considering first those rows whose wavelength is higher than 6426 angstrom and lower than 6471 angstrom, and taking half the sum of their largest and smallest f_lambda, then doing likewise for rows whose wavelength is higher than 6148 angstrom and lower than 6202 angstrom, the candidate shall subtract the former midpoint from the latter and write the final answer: -1.3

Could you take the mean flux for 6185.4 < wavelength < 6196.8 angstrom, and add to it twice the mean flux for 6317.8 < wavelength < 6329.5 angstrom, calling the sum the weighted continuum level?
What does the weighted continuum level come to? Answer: 39.8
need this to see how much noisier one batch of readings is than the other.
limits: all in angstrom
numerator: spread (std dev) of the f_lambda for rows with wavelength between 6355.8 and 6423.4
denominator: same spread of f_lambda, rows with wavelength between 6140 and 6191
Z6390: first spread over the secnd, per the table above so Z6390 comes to 0.77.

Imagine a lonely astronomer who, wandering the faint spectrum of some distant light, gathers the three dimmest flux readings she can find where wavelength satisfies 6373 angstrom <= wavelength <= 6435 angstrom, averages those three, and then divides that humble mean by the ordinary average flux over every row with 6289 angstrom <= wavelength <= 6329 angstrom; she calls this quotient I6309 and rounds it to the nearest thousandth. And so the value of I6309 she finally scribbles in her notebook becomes 0.989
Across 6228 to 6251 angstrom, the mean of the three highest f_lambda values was 14.0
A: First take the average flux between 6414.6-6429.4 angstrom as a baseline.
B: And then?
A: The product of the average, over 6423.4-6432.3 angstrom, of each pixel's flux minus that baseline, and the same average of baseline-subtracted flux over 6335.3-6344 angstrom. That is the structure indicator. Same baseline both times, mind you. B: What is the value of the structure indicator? 0.11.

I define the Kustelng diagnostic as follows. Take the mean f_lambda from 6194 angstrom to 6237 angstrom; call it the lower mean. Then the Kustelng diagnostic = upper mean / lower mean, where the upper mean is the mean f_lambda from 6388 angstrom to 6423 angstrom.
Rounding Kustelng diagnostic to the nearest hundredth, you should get 1.06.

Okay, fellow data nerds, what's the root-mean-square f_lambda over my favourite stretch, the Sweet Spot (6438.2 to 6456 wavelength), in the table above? 14.0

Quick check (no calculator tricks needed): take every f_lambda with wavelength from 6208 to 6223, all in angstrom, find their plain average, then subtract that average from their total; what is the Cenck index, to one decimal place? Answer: 51.3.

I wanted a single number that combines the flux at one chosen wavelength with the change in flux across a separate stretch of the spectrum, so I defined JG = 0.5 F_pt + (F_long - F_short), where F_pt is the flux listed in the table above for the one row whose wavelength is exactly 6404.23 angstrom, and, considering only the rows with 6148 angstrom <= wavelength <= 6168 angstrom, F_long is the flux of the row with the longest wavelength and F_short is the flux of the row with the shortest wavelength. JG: 6.3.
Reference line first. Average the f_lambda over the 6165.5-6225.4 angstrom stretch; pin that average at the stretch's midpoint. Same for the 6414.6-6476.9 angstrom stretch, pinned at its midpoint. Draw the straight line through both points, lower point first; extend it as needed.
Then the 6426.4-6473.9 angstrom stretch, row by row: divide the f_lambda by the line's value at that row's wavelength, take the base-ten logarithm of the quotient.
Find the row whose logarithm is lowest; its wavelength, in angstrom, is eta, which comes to 6469.44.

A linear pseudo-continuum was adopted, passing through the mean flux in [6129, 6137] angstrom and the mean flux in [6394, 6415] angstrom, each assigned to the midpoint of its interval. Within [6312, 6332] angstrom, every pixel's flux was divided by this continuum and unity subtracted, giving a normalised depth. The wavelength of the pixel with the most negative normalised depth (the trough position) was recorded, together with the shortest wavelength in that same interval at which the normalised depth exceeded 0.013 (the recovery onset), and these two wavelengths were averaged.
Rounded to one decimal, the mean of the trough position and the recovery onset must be 6316.4 angstrom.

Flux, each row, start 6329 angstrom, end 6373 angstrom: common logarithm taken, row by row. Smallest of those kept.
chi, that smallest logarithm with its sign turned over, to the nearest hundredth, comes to -1.11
